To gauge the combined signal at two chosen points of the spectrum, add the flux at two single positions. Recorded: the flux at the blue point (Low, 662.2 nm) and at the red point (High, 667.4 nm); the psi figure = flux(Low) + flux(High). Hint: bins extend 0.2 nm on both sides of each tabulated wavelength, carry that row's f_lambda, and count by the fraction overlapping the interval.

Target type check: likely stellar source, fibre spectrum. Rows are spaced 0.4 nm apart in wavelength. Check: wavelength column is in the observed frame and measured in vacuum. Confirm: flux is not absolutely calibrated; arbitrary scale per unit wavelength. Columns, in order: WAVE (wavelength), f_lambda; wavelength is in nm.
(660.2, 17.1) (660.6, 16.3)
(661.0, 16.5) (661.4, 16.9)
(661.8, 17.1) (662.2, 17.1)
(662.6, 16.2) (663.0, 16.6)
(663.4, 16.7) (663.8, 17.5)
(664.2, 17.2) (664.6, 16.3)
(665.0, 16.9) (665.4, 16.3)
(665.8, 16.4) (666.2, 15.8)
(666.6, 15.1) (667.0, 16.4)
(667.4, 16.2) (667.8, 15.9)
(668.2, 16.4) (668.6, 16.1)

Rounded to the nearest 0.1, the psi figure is 33.3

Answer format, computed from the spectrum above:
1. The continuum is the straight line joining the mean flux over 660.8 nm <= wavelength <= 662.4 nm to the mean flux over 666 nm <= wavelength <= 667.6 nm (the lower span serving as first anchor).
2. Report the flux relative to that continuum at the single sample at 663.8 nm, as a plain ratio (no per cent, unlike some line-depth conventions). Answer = 1.06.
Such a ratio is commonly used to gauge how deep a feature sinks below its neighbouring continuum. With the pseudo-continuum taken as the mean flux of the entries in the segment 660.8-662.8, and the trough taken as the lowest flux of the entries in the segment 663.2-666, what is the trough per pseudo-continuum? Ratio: 0.97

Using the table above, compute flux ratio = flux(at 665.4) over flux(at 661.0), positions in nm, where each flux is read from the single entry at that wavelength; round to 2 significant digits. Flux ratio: 0.99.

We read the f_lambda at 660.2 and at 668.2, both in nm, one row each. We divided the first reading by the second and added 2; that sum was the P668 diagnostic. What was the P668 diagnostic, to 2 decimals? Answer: 3.04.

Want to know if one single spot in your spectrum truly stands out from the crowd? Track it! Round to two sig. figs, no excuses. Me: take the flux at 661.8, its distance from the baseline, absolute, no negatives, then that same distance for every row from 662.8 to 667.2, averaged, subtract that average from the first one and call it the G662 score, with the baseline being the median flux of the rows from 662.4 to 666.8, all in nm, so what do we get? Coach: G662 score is 0.25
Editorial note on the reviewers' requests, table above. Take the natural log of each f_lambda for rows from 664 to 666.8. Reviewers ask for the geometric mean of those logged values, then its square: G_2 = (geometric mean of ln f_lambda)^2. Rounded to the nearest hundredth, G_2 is 7.78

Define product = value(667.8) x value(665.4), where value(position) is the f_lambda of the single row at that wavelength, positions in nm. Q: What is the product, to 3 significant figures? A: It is 259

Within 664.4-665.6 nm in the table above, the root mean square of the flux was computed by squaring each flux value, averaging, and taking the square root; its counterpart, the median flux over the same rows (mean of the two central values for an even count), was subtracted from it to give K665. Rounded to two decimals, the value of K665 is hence 0.20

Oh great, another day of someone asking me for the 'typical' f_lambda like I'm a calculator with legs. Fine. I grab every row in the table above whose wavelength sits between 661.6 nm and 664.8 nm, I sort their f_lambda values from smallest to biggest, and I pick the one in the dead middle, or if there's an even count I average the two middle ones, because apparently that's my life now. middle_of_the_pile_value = 16.9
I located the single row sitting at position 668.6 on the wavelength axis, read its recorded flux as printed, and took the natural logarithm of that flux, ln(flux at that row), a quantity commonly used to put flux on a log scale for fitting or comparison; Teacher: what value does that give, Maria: 2.78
